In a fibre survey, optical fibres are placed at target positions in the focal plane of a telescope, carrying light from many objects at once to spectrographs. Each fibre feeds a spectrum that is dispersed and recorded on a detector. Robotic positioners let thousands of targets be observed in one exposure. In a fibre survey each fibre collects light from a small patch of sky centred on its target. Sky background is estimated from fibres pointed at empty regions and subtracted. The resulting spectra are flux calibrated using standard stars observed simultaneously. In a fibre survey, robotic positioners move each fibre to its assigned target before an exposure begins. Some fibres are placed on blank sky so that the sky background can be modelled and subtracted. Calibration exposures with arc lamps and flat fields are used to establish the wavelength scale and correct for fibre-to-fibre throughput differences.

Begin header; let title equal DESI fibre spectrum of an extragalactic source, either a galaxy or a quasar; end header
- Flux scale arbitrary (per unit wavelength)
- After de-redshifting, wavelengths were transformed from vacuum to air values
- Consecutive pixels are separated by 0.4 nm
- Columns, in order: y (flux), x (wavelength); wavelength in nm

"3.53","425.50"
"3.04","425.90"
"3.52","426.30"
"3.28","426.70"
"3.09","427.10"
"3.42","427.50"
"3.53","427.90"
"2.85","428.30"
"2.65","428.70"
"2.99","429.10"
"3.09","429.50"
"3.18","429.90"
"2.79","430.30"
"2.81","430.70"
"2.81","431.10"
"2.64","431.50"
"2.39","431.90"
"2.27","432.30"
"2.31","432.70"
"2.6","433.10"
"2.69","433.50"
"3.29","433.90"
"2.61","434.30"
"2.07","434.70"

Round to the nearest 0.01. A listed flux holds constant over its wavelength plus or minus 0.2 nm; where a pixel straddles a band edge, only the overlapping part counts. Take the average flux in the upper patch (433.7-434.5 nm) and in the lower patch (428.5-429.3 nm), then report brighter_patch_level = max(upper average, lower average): 2.95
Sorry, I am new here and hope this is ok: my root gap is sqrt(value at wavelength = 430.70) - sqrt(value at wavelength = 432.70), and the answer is 0.16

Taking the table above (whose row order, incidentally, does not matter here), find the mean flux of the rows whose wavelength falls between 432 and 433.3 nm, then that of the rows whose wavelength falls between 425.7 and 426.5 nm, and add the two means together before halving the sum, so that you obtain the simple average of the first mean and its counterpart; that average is 2.84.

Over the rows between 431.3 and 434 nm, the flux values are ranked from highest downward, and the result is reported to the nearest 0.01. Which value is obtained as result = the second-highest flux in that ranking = 2.69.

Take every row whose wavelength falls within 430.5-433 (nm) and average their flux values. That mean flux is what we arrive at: 2.54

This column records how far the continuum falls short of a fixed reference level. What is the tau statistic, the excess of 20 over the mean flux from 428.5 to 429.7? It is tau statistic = 17.1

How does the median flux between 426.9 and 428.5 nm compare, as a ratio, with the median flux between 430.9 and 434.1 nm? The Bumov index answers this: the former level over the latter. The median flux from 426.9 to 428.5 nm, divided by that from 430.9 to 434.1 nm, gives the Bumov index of 1.24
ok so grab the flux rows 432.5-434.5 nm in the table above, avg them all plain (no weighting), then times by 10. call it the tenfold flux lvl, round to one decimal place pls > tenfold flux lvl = 27.0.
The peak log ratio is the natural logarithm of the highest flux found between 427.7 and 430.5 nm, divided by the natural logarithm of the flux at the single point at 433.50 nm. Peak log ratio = 1.27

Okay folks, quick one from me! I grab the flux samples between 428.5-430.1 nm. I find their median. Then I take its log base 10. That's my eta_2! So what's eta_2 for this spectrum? 0.48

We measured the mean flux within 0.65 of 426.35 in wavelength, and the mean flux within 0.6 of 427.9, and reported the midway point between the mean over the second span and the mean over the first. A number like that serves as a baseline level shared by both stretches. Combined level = 3.27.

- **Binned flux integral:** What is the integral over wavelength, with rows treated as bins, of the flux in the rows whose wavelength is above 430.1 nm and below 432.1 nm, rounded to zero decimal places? 5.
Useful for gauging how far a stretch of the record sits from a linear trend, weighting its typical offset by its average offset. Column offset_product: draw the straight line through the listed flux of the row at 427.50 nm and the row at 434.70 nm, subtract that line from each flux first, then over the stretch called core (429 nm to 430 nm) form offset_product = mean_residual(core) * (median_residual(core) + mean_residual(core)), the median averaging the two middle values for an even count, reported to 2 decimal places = 0.00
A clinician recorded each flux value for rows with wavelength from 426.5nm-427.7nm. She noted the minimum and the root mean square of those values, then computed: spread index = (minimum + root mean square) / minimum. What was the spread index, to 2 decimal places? 2.06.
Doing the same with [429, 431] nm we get 2.07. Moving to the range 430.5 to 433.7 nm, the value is 2.13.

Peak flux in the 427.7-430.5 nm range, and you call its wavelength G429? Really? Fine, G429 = 427.90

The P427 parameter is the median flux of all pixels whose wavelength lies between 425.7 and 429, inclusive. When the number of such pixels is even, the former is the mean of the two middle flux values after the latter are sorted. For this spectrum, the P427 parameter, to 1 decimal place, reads 3.2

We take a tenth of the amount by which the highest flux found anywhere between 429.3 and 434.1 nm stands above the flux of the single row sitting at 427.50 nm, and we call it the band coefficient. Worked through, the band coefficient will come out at -0.013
